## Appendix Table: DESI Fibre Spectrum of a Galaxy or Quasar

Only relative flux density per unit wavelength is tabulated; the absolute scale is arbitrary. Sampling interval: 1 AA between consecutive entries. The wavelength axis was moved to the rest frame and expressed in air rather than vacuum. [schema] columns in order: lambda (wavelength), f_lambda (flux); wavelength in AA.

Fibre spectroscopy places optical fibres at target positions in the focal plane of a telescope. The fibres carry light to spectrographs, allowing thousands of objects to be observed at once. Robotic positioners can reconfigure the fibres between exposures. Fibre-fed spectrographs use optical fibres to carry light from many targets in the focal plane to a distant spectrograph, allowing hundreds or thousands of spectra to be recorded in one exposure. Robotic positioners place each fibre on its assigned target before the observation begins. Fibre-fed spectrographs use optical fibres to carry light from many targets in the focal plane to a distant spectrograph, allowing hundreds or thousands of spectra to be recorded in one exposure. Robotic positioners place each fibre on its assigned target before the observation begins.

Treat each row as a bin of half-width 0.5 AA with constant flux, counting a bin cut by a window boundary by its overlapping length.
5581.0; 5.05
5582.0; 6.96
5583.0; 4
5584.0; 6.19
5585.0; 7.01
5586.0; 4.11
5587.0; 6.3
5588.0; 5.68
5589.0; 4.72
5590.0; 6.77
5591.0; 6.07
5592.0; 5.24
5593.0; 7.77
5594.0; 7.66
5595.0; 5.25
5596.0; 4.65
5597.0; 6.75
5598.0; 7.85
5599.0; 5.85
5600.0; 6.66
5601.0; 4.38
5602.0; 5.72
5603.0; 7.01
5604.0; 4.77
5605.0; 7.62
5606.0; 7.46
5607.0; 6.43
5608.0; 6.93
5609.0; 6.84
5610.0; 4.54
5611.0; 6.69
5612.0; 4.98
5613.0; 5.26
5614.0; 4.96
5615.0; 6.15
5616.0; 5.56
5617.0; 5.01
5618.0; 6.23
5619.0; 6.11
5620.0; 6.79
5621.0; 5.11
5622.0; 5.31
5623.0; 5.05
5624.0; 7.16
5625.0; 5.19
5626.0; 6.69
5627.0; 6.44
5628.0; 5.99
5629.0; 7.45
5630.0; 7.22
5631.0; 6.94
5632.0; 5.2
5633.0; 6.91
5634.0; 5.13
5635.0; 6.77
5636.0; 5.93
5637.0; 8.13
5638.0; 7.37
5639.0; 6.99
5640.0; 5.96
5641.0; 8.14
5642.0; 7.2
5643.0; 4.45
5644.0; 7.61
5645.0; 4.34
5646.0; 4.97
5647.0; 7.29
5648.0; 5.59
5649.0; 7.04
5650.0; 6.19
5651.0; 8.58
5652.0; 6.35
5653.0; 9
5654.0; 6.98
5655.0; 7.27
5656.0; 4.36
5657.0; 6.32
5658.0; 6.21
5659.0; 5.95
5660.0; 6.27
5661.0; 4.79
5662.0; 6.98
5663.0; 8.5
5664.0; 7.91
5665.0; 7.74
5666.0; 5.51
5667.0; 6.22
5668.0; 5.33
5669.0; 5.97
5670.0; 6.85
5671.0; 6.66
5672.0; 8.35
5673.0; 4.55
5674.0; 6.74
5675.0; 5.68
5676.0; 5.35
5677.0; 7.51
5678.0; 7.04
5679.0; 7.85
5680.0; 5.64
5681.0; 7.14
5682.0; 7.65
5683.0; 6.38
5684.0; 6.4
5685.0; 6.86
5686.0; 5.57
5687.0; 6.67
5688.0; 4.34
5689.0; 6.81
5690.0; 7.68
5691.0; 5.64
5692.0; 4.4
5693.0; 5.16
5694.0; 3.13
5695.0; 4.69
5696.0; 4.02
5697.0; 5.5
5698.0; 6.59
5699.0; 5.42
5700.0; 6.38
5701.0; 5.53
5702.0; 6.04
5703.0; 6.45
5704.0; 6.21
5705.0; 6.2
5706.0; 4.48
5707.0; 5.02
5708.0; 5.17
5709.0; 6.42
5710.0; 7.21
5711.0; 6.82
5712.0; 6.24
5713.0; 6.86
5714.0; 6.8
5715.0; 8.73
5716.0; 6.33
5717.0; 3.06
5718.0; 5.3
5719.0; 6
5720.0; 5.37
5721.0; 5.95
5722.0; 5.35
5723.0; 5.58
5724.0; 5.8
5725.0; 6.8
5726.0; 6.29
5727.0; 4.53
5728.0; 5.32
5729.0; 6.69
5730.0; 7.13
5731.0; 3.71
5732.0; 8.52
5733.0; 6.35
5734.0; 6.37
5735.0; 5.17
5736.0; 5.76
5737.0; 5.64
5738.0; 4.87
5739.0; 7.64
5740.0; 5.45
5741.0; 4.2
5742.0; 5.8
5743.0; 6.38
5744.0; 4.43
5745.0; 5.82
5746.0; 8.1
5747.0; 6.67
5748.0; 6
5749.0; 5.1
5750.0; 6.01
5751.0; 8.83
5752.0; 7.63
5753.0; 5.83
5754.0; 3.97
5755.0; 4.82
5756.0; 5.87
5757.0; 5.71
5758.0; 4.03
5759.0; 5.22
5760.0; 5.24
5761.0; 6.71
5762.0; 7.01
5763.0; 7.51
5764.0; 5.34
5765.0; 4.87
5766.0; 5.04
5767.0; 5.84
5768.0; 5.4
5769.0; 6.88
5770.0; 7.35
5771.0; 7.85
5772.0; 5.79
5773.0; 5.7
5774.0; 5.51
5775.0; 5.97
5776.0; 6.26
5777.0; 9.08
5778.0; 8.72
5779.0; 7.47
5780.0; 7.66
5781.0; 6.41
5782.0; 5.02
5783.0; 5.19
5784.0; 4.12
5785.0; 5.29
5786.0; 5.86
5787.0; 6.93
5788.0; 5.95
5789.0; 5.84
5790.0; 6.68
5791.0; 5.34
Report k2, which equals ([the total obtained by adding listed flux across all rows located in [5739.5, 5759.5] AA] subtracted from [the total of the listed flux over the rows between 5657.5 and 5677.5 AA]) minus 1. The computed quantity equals 12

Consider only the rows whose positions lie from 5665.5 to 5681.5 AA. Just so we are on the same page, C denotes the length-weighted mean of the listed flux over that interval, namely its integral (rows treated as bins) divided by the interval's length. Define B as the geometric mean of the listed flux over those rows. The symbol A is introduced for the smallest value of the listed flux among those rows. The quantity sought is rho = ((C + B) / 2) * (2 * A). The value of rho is 58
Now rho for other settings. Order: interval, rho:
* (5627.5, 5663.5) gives 57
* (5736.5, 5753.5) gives 51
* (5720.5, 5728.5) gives 51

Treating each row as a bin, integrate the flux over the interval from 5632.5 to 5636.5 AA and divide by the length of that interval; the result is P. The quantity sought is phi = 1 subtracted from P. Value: 5.2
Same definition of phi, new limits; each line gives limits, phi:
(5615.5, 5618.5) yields 4.6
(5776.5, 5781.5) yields 6.9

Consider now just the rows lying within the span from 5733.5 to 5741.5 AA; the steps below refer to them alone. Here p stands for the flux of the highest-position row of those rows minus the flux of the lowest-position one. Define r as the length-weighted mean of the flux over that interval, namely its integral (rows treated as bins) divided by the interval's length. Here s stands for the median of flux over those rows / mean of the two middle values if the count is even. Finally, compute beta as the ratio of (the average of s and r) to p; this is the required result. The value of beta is -3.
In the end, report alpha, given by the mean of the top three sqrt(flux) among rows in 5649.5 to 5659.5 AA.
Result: 2.88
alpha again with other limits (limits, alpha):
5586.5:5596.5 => 2.72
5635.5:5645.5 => 2.82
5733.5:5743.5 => 2.60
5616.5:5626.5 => 2.62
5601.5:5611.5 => 2.71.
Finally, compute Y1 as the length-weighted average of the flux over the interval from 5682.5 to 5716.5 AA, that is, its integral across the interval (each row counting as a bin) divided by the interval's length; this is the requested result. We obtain 5.9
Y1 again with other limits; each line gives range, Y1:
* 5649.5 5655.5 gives 7.4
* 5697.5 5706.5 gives 5.9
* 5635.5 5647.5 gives 6.5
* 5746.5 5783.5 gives 6.2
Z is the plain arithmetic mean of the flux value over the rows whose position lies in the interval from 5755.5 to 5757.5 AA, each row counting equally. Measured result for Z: 5.79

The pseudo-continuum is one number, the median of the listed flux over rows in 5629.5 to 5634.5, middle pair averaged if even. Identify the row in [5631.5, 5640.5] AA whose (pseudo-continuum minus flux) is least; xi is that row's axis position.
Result 5637.0 AA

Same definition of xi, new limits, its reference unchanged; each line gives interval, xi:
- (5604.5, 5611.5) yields 5605.0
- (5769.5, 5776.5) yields 5771.0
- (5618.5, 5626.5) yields 5624.0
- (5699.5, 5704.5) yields 5703.0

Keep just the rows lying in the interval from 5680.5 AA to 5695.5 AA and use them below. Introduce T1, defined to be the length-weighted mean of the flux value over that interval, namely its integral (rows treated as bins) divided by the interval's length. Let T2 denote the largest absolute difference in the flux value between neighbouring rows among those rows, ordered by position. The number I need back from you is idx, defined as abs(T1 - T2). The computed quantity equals 3.4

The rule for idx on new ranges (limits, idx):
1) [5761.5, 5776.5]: 4.0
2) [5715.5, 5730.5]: 2.4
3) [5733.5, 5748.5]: 3.1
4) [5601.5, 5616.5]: 3.2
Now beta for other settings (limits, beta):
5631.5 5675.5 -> 14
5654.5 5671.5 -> -10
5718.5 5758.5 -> -3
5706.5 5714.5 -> 4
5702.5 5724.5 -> -9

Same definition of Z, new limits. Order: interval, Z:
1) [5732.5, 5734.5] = 6.36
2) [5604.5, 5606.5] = 7.54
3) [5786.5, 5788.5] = 6.44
